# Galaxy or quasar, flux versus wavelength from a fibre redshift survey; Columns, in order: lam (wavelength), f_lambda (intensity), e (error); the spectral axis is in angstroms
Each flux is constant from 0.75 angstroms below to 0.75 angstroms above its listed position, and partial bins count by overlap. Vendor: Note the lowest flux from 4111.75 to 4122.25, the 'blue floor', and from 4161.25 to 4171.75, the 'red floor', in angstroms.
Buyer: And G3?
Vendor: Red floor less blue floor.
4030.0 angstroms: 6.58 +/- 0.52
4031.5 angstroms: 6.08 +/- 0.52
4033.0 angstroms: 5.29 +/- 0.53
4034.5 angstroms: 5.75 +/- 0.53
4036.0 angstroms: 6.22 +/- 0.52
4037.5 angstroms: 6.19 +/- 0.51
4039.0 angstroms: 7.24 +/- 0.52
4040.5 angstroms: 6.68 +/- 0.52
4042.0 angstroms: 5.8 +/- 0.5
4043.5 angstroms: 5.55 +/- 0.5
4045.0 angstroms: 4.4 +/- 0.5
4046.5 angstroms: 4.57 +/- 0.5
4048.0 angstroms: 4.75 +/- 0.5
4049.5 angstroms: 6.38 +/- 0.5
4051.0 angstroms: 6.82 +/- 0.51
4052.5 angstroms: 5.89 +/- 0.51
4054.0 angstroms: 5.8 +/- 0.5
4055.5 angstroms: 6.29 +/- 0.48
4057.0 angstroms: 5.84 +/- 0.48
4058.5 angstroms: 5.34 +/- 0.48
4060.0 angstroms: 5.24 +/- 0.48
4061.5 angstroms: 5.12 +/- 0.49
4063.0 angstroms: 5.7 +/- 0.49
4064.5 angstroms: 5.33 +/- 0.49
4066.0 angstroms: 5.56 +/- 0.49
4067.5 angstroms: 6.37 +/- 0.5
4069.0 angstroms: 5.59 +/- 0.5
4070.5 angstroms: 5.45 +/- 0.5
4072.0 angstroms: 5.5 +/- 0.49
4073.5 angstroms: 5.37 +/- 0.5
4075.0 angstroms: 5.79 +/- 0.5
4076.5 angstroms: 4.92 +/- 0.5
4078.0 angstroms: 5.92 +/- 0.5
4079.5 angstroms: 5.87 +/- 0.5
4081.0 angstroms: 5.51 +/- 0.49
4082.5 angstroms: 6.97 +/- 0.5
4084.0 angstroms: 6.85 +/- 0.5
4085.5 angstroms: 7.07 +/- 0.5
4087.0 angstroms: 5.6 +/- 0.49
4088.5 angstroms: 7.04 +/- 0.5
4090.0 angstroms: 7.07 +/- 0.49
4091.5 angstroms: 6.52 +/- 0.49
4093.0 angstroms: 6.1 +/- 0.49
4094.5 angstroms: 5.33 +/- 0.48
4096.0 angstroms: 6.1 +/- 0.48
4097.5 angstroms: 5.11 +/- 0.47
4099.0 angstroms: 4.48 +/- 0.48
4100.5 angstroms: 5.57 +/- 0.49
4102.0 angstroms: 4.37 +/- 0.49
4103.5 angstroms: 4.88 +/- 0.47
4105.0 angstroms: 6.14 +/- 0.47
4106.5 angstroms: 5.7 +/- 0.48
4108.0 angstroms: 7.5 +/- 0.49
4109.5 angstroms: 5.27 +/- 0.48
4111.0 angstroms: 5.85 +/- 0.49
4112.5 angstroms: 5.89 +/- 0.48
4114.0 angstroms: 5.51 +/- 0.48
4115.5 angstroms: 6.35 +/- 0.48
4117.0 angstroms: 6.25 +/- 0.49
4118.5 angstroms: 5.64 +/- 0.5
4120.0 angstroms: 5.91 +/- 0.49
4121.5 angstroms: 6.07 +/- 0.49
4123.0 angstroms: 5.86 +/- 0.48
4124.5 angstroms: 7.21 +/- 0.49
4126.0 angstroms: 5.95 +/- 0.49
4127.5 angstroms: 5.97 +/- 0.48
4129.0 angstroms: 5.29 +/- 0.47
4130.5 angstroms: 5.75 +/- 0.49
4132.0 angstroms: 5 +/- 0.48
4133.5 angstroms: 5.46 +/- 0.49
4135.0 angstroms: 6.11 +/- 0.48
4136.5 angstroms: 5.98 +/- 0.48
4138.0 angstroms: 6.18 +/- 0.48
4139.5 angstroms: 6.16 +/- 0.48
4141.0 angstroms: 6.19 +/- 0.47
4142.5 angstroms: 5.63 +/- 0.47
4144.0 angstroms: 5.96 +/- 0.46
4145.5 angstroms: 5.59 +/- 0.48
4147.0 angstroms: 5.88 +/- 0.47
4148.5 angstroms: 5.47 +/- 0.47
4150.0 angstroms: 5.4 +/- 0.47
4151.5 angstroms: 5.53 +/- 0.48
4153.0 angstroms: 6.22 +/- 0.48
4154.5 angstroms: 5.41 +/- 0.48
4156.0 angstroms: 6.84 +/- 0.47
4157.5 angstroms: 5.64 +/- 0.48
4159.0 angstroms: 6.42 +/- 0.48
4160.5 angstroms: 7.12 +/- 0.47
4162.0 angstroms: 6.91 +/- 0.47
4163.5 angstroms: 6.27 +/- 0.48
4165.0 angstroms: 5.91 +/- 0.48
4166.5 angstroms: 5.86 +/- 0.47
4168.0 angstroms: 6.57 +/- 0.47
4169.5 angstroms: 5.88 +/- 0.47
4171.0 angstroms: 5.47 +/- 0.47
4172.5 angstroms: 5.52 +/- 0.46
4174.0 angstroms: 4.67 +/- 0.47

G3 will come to 0.0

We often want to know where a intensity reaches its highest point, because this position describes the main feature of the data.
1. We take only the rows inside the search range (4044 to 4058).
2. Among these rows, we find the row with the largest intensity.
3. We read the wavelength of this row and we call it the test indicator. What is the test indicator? 4051.0 angstroms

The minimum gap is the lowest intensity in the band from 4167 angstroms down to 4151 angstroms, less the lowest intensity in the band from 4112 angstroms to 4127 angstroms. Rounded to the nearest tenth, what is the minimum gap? -0.1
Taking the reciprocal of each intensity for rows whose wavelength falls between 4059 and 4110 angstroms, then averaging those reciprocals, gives 0.176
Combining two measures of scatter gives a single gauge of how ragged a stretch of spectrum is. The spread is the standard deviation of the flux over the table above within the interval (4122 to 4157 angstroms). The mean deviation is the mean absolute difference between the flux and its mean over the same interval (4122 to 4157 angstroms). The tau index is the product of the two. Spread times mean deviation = 0.18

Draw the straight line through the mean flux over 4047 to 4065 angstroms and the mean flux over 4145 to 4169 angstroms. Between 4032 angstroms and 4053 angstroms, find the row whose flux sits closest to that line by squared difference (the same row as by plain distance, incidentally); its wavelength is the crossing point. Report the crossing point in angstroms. 4043.5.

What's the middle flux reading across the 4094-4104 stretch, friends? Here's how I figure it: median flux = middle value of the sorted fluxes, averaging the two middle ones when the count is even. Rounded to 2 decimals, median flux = 5.11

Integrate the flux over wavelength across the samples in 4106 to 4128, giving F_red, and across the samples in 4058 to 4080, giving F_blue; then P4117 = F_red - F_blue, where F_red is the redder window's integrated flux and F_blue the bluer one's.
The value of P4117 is 12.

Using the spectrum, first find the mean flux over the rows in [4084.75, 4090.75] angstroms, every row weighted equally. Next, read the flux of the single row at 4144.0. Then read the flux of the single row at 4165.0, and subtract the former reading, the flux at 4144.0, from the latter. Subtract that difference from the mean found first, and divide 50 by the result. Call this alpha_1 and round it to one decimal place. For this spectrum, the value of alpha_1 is 7.4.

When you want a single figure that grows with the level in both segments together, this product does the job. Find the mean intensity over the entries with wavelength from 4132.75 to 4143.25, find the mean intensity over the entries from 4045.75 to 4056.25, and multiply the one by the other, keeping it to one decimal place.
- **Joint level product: 34.5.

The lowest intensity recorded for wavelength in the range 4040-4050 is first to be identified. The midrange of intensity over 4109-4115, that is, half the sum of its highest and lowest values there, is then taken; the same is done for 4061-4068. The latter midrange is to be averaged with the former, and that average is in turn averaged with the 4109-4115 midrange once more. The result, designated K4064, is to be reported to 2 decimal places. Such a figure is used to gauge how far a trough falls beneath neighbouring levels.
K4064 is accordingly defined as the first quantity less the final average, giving -1.22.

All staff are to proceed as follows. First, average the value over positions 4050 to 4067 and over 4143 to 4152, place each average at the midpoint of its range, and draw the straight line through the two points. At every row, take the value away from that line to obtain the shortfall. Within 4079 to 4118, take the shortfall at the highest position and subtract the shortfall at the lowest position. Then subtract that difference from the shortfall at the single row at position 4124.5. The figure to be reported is -1.1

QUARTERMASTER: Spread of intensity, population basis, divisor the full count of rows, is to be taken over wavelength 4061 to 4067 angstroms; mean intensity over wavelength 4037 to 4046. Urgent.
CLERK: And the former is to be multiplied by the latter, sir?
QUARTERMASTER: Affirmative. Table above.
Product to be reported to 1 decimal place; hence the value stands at 1.3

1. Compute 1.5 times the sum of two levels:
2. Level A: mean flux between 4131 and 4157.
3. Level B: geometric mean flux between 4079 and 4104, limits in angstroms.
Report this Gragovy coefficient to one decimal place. 17.5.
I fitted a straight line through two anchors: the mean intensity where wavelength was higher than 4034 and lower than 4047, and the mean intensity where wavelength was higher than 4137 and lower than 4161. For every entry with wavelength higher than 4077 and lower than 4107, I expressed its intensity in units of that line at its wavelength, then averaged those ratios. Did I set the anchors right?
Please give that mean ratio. 1.00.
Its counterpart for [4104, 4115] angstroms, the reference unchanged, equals 1.01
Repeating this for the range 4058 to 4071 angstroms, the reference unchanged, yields 0.94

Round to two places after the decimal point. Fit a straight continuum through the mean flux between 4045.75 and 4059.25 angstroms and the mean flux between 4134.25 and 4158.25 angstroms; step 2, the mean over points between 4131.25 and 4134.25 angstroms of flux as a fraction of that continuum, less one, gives -0.11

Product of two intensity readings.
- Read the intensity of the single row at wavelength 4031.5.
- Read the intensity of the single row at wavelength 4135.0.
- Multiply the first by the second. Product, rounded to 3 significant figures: 37.1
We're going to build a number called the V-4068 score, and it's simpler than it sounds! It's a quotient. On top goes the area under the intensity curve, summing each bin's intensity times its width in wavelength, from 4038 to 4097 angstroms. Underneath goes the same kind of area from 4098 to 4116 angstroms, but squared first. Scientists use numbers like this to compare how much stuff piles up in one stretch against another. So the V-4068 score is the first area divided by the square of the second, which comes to 0.034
